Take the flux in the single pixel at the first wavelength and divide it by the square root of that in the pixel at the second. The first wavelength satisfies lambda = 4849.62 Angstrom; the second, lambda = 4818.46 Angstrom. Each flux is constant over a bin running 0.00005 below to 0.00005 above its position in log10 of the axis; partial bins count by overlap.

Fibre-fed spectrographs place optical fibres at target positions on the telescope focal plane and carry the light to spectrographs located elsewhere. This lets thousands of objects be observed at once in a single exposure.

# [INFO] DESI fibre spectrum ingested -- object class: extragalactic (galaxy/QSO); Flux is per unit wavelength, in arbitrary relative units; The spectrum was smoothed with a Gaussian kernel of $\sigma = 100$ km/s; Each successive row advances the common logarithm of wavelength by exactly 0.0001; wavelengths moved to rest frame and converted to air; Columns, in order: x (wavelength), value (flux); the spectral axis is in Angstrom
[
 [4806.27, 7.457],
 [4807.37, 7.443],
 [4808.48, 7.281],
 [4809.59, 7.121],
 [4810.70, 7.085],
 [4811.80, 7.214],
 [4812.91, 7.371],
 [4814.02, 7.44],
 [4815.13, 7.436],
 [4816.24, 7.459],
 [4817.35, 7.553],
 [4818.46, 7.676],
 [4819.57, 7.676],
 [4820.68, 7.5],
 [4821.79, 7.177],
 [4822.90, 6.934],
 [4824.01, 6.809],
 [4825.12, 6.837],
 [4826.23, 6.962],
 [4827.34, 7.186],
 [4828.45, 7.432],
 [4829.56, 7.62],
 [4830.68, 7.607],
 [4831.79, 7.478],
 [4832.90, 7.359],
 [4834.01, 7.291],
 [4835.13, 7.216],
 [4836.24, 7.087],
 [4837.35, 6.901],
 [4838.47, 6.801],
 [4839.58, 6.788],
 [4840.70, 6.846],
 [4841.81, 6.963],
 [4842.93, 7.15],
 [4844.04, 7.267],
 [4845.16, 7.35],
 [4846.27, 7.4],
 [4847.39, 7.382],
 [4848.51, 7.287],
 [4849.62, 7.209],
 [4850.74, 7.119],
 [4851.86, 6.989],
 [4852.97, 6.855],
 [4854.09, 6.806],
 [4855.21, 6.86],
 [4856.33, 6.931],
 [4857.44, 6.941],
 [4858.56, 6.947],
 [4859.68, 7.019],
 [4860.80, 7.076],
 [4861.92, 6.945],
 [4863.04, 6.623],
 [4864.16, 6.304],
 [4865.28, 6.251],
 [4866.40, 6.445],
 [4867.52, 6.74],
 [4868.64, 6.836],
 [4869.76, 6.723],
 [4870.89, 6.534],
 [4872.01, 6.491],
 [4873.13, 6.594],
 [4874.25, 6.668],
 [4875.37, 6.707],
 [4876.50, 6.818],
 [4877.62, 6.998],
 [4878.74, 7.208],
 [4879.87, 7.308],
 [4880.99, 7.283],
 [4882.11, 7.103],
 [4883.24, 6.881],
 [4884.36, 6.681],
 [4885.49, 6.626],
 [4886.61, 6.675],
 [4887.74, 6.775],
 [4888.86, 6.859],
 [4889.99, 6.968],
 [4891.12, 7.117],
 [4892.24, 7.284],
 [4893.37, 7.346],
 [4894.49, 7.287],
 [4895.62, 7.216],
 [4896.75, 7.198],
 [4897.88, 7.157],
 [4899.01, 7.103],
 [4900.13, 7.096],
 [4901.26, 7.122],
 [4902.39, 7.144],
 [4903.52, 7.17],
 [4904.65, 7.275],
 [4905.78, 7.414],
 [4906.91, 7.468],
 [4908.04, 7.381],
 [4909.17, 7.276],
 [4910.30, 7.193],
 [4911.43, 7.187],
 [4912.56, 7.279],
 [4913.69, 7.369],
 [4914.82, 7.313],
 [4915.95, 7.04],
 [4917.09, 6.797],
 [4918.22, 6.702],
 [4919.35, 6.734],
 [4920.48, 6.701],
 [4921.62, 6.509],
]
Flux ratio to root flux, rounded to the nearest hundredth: 2.60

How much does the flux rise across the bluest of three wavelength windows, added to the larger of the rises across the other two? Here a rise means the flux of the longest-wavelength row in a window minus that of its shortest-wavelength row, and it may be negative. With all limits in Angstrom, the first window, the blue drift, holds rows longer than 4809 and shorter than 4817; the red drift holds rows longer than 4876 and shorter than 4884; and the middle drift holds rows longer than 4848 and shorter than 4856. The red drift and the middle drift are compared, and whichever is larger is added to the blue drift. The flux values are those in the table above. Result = 0.4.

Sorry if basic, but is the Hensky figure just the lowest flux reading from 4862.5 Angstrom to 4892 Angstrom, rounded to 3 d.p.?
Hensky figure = 6.251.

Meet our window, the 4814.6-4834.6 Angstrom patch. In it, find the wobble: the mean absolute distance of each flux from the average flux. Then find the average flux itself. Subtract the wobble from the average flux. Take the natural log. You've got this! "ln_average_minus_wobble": 1.96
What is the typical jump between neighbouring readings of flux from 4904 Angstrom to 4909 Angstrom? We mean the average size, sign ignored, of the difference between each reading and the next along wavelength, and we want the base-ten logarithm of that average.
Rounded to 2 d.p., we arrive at -1.03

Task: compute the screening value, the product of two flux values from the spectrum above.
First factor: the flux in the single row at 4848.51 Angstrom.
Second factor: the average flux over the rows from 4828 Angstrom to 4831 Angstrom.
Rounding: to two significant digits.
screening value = 55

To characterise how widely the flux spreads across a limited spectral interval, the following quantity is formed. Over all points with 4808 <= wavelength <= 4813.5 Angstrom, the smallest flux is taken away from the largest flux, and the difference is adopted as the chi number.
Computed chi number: 0.29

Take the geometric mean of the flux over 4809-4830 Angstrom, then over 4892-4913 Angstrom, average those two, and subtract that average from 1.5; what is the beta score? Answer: -5.76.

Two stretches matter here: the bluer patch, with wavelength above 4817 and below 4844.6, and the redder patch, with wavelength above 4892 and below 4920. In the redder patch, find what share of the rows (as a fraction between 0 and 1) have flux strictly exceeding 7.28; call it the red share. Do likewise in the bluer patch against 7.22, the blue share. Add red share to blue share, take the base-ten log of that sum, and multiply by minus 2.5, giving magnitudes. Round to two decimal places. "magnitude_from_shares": 0.30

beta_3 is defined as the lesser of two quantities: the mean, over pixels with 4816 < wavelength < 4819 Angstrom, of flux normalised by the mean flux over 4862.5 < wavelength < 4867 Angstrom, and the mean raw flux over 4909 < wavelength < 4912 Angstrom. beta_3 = 1.18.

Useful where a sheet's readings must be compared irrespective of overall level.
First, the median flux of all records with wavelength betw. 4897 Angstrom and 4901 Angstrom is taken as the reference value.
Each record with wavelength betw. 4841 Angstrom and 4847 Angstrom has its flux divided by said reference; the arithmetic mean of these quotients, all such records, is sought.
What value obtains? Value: 1.02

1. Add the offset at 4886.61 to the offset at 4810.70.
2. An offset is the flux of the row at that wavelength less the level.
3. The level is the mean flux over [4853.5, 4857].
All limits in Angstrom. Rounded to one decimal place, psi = 0.0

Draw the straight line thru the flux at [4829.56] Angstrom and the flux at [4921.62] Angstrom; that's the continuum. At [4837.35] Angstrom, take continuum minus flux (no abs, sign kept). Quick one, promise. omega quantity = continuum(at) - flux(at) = 0.62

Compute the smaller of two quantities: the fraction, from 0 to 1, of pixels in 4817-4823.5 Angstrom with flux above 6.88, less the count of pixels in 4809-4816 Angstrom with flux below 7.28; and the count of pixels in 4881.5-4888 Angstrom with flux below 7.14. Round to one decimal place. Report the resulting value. -2.0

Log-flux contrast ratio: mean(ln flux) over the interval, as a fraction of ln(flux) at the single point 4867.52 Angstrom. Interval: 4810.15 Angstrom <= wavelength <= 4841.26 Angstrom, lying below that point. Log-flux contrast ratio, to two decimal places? 1.04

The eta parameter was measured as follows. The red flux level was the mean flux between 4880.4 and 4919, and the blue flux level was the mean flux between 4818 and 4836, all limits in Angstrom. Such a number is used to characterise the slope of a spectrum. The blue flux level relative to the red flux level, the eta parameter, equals 1.03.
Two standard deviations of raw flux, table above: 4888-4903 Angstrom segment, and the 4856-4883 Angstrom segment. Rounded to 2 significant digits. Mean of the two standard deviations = 0.21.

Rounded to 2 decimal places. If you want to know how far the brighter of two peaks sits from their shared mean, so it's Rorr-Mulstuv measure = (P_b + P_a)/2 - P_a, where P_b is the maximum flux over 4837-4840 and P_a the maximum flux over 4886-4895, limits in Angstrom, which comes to -0.22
